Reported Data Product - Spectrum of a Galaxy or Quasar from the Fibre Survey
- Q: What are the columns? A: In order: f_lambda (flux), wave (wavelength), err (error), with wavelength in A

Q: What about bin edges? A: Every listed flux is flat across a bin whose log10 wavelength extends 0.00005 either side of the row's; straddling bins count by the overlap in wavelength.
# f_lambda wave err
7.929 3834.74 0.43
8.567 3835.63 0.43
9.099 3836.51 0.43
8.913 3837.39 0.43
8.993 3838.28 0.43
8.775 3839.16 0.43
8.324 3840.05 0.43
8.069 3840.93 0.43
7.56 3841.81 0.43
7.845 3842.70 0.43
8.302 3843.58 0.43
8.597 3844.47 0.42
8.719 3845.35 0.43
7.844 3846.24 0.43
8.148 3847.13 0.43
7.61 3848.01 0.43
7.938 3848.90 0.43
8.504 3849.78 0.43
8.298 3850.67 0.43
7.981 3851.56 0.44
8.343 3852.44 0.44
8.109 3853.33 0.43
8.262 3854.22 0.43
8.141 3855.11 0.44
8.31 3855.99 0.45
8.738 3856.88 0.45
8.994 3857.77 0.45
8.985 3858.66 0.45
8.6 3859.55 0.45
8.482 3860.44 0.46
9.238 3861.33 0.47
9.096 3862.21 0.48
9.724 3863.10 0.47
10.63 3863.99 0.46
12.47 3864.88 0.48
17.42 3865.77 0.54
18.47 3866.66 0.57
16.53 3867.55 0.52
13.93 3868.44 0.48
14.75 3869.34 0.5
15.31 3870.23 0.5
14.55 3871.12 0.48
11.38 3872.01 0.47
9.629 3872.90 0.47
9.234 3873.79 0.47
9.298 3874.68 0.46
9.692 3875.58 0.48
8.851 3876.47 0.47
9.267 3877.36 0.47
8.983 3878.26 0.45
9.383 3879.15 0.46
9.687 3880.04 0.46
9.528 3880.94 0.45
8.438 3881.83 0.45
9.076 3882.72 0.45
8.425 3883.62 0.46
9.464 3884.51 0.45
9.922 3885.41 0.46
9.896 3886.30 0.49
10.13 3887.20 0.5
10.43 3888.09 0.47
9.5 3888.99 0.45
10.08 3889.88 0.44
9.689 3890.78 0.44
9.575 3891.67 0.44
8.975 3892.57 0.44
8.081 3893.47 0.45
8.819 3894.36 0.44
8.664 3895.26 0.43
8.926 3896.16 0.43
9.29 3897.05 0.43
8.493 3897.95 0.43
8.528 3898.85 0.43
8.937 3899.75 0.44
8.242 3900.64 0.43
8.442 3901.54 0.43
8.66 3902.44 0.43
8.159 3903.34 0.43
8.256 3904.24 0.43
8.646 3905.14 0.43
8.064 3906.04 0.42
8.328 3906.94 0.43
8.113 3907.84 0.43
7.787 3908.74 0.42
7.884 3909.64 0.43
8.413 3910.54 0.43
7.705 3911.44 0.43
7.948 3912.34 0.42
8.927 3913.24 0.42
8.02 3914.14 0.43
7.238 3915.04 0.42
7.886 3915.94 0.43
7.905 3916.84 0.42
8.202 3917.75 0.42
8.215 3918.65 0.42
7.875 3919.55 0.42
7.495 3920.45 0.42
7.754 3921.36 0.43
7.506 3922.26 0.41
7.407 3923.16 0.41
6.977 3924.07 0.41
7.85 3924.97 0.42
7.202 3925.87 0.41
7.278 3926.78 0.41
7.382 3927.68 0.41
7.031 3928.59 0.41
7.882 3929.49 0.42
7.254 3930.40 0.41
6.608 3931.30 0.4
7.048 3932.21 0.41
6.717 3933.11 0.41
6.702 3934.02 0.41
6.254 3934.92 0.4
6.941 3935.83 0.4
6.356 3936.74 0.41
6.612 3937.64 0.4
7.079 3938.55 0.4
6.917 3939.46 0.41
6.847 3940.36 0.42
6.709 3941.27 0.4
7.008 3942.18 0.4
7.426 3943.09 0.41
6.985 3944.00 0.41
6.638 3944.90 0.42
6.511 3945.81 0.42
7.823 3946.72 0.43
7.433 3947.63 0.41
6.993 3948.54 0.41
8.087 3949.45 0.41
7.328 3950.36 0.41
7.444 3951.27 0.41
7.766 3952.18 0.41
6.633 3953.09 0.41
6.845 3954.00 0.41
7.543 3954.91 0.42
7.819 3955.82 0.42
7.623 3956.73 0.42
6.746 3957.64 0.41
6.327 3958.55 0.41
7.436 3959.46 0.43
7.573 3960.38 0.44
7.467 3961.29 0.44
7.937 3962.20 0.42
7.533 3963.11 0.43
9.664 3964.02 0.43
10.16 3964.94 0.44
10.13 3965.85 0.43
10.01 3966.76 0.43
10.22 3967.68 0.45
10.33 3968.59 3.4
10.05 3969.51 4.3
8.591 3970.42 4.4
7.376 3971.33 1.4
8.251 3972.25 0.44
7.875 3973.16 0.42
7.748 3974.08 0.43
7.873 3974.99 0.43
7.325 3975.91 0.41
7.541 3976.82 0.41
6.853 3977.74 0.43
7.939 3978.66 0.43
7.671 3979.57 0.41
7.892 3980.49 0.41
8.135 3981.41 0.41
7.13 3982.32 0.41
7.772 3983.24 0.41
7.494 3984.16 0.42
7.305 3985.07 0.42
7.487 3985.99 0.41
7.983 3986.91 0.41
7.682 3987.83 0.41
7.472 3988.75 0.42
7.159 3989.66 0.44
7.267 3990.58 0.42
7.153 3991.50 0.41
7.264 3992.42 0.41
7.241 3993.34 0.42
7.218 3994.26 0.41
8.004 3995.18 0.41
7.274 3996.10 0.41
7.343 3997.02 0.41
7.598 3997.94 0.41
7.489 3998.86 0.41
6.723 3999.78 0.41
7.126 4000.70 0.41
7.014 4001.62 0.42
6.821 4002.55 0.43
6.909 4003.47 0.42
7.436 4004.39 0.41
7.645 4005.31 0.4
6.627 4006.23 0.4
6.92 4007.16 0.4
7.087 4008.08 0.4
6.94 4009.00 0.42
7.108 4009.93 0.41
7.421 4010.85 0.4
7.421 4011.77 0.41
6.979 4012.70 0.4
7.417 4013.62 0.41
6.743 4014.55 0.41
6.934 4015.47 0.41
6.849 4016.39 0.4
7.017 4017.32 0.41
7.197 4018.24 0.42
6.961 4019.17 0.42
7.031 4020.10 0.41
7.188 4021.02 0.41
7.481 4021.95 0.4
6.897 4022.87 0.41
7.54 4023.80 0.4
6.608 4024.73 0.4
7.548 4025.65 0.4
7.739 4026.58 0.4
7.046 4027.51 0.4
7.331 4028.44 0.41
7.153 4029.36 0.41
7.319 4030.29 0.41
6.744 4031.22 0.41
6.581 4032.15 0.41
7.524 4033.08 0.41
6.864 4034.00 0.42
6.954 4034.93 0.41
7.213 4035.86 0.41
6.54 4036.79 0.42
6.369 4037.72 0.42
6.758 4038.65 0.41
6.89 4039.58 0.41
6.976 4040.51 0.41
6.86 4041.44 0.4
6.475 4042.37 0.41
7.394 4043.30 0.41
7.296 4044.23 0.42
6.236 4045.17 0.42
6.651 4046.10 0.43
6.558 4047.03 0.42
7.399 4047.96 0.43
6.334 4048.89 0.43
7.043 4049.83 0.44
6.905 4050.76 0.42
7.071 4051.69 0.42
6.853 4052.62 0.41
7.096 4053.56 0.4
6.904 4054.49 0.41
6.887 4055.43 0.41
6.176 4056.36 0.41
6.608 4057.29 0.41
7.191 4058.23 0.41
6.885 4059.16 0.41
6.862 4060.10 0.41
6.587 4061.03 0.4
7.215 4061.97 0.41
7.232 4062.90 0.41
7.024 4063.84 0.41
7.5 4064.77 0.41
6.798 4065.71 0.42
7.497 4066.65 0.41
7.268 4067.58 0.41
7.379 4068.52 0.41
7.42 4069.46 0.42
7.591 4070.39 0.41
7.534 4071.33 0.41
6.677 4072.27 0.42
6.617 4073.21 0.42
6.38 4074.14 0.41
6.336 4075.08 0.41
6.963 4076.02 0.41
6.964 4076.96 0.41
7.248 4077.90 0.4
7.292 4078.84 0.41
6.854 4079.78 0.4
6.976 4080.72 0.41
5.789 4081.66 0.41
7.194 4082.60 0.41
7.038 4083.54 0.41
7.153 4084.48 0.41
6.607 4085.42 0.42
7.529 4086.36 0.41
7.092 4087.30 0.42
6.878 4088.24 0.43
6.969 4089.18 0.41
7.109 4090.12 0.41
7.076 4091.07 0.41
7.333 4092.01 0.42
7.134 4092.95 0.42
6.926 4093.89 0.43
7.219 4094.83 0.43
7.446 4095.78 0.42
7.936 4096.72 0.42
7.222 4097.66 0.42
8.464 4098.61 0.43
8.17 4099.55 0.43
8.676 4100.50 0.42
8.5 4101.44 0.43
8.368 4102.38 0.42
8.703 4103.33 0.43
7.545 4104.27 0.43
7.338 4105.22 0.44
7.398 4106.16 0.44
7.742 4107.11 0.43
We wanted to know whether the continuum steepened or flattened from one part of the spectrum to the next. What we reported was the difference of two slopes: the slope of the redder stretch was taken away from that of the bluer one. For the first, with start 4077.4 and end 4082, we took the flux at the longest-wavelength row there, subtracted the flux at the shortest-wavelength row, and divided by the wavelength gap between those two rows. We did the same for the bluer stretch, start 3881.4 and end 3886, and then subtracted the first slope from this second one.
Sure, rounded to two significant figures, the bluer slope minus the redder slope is 0.80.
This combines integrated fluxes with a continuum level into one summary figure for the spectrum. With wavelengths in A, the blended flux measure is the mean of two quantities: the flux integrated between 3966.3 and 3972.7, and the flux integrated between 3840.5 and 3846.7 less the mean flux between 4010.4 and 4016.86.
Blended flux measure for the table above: 51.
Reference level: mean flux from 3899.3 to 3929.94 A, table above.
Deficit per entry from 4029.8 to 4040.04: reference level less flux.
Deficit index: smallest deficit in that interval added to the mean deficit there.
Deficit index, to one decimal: 1.4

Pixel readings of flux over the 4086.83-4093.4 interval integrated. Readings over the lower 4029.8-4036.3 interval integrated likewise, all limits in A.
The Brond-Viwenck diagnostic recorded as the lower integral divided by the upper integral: 0.98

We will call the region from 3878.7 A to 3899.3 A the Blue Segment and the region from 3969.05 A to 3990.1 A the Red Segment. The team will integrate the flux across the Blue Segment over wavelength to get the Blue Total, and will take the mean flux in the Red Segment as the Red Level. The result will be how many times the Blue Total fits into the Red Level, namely 0.0407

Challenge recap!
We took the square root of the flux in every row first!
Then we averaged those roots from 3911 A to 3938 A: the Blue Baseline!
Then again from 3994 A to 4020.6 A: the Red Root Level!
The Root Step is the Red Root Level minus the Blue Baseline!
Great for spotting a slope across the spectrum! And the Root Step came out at -0.05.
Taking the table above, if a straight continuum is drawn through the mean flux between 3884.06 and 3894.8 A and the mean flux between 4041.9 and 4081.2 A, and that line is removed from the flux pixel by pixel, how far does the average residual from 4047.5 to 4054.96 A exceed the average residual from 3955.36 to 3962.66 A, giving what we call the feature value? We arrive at 1.0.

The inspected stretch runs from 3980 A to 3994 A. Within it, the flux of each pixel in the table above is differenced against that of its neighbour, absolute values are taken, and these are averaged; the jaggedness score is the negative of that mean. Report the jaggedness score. -0.30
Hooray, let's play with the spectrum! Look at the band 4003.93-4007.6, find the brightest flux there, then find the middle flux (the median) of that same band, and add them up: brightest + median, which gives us 14.8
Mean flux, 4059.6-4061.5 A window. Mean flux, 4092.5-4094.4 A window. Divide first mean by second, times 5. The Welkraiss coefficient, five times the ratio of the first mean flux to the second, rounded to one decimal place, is 4.8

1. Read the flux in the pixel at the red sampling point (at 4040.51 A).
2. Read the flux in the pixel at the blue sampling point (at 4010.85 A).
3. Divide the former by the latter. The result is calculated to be 0.9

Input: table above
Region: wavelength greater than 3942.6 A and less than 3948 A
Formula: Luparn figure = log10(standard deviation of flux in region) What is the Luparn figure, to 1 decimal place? -0.3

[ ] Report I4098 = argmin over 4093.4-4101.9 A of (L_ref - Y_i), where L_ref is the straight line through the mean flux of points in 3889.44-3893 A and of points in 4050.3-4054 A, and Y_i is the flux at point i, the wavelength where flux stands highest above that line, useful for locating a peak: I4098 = 4100.50 A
